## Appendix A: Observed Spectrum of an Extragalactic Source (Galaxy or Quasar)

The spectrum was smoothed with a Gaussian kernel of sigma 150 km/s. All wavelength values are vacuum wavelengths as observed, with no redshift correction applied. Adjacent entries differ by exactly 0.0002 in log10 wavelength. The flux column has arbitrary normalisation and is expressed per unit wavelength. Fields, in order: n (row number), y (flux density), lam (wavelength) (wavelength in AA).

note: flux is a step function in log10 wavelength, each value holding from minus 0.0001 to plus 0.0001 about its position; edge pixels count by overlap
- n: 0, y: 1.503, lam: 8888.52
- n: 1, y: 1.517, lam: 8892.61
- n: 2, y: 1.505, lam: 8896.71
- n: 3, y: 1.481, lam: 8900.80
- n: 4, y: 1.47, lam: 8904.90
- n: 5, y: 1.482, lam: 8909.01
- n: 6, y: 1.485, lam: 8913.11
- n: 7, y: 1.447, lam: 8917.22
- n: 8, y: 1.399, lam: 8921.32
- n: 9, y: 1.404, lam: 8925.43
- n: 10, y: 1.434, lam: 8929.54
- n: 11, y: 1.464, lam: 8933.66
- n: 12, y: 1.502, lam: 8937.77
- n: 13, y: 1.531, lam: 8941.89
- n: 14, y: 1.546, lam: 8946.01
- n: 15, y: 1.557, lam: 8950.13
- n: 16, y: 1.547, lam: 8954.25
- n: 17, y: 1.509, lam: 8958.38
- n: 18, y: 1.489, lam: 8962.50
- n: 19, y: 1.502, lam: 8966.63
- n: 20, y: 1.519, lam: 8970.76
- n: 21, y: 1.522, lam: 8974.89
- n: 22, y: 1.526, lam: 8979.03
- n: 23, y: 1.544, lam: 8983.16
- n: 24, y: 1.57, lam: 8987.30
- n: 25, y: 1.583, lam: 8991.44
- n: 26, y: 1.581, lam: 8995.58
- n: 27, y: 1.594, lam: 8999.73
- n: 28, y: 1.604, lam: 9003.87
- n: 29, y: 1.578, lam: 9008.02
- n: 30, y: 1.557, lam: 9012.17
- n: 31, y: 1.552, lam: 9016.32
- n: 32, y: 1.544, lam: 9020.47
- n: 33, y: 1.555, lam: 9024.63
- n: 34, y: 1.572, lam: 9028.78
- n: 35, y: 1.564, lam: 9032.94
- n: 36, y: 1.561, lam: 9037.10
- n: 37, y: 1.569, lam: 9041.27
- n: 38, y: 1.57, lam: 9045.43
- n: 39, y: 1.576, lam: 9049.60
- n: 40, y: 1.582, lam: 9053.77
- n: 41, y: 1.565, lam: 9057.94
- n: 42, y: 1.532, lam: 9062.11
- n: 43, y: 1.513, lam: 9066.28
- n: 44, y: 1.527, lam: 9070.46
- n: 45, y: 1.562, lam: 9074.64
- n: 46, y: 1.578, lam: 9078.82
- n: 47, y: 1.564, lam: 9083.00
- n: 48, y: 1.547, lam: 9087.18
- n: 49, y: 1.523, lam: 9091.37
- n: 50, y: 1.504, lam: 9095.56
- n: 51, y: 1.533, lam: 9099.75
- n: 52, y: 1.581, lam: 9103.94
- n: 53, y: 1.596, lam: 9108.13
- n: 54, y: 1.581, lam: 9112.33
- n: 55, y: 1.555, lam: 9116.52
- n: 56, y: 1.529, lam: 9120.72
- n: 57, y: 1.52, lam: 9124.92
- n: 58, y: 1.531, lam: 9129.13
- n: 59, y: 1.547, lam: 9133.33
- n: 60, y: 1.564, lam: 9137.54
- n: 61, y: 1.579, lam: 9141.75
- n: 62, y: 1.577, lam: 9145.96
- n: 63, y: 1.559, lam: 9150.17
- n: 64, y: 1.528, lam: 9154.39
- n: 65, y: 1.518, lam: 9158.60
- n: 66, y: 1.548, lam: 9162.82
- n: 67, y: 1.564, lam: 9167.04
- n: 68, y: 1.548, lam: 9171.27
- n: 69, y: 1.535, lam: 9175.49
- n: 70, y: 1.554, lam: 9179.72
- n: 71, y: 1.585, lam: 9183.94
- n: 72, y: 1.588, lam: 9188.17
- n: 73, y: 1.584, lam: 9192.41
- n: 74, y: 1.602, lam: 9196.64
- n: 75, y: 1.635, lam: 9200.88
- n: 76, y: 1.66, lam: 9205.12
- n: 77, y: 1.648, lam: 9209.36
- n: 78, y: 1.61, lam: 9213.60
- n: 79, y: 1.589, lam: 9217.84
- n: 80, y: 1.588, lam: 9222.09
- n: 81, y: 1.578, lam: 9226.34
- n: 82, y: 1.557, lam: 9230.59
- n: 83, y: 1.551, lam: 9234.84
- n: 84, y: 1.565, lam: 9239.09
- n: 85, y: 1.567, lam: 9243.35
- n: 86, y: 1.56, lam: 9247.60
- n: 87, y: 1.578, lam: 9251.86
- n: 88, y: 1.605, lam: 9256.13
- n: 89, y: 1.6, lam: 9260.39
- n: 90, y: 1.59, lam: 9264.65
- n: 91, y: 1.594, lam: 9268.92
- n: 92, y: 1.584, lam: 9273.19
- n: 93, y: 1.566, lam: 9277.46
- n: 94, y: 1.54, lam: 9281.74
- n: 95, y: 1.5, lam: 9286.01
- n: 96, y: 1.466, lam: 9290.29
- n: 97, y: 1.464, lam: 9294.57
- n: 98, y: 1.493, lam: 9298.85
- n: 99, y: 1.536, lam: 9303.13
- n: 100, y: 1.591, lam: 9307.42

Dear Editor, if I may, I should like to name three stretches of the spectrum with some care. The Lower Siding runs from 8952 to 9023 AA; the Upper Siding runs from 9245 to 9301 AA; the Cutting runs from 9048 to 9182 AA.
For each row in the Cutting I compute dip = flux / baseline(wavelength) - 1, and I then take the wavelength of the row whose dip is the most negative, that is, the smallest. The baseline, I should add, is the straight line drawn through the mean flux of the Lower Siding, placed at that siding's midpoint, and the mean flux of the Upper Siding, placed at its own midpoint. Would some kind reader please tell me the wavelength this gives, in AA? 9095.56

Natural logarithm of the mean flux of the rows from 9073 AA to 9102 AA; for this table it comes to 0.435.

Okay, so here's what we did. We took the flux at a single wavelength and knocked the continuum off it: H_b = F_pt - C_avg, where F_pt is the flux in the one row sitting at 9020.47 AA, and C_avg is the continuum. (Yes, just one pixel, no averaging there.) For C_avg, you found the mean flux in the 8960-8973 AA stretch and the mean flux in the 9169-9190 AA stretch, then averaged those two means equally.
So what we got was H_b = 0.011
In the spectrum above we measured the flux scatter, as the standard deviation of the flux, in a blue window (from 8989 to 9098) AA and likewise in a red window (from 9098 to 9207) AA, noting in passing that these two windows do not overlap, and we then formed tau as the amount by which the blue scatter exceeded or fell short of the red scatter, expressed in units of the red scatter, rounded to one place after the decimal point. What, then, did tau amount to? -0.3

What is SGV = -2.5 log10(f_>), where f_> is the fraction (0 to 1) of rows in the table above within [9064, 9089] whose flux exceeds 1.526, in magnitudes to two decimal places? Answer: 0.20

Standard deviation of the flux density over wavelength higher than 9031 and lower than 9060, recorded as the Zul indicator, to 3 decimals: 0.007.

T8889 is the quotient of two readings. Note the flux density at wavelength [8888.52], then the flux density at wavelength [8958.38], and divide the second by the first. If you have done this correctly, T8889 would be 1.00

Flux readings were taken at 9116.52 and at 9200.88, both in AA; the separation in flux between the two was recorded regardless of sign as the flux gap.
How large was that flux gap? 0.08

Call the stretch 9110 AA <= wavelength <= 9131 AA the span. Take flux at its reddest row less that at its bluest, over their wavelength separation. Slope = -0.0030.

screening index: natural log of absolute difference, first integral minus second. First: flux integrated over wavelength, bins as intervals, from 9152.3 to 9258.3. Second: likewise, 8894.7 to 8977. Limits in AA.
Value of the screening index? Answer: 3.8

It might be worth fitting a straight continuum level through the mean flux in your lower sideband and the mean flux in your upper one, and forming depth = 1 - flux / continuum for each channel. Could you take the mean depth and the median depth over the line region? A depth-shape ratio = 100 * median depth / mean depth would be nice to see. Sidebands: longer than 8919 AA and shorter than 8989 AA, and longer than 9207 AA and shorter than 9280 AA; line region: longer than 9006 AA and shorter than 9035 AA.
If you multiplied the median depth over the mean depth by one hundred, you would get 98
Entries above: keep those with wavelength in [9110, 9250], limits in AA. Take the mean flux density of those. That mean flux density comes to 1.57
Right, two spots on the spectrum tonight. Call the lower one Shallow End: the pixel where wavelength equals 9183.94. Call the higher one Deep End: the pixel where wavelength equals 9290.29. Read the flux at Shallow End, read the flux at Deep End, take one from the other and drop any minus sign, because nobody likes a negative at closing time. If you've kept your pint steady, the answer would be 0.12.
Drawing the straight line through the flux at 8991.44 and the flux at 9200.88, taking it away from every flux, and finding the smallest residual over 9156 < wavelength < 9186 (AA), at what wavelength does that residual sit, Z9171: 9158.60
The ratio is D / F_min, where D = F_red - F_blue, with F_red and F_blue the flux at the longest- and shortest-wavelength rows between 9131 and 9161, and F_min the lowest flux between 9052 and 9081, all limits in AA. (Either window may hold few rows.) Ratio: -0.019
